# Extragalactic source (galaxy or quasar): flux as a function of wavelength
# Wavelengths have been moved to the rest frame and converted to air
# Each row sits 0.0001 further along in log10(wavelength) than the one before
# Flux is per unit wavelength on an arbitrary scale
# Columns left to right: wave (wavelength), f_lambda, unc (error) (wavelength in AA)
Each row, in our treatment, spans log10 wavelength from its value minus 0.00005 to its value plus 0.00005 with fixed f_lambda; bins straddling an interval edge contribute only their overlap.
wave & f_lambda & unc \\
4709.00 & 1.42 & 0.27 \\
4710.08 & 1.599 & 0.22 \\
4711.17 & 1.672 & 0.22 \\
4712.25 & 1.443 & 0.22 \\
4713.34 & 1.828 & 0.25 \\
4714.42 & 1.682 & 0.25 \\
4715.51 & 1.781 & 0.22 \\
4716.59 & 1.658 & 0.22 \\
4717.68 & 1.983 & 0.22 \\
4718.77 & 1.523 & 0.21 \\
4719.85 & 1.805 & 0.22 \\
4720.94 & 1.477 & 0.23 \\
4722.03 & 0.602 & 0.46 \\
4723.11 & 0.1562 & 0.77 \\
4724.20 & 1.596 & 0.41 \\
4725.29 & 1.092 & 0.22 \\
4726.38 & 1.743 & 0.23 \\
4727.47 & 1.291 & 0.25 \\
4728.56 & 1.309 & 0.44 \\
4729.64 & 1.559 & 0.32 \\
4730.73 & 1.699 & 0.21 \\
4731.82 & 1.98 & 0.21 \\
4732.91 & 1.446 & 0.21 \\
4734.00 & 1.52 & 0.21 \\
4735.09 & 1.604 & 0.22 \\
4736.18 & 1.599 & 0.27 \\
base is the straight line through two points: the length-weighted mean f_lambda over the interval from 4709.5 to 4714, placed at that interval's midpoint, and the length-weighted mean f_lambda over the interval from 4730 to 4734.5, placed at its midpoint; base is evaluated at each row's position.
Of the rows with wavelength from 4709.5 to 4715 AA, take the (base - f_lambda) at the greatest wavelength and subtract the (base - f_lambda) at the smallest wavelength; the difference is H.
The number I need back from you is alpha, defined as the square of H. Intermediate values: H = -0.1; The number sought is 0.01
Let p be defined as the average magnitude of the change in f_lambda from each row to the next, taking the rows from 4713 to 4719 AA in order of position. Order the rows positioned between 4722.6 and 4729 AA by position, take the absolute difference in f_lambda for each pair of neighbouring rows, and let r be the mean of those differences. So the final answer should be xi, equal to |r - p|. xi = 0.38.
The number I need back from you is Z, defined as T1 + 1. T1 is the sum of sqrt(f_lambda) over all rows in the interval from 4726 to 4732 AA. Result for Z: 8.56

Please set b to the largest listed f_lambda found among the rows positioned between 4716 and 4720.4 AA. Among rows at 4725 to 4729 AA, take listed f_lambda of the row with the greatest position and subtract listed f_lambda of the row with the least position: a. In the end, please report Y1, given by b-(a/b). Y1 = 1.87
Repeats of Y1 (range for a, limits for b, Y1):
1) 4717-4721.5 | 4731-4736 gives 2.24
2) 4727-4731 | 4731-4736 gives 1.77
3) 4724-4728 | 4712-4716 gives 1.99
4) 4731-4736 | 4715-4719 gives 2.17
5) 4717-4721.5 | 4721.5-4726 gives 1.91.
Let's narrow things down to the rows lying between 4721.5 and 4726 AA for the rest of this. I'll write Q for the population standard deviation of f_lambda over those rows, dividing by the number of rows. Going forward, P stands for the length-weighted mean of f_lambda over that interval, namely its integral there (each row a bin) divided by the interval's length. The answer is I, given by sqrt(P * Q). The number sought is 0.69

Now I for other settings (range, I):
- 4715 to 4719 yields 0.54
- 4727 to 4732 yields 0.63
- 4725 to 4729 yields 0.57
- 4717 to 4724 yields 0.92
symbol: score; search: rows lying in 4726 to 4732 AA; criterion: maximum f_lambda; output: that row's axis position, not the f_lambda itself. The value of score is 4731.82 AA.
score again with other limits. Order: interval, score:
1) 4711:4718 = 4717.68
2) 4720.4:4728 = 4726.38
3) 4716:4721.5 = 4717.68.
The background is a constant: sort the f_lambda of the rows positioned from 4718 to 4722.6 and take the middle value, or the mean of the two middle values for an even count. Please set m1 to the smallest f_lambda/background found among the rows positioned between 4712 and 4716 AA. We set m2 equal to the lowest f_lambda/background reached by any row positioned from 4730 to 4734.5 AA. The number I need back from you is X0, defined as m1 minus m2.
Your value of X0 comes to 0.0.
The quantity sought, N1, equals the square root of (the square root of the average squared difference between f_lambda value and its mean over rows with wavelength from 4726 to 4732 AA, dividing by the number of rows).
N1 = 0.49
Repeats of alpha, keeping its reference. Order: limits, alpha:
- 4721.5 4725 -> 0.98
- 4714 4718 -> 0.09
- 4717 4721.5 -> 0.26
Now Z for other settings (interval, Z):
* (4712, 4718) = 8.88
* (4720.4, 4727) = 7.01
